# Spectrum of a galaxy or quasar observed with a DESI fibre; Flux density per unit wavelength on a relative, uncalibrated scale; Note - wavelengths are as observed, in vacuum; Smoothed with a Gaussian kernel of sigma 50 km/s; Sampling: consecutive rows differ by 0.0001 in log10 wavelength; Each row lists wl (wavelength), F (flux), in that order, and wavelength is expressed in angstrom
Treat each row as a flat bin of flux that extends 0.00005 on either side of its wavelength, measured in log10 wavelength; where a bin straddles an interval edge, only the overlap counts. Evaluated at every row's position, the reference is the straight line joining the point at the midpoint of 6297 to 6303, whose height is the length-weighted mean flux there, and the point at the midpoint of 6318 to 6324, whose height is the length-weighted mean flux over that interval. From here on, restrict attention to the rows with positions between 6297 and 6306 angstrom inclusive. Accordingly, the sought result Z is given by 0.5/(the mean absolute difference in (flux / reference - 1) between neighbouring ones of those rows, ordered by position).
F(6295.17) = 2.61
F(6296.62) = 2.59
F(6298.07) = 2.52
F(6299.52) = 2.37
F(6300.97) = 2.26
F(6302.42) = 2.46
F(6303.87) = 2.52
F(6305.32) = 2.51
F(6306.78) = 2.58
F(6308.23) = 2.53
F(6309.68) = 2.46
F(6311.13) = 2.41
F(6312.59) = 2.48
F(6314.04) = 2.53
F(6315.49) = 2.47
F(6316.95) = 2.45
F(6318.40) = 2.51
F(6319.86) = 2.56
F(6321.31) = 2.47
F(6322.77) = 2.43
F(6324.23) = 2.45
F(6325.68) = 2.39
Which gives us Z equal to 11.3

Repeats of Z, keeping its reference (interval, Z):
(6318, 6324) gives 20.2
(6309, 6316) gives 21.4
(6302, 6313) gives 22.2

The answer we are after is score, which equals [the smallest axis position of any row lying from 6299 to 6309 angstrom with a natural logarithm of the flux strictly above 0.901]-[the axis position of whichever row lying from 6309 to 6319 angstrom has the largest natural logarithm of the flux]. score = -10.2 angstrom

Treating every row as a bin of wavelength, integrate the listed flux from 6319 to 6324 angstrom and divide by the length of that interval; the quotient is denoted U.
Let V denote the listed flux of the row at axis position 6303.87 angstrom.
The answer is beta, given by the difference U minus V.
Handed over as -0.04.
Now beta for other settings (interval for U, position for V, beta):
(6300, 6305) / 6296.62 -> -0.17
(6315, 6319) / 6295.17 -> -0.13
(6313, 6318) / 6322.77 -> 0.06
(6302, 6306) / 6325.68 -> 0.11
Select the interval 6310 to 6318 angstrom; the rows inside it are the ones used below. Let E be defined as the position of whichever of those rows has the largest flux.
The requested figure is 6314.04 angstrom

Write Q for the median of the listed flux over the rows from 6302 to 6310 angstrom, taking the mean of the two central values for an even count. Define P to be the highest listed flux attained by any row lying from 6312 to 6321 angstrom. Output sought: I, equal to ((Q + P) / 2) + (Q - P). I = 2.49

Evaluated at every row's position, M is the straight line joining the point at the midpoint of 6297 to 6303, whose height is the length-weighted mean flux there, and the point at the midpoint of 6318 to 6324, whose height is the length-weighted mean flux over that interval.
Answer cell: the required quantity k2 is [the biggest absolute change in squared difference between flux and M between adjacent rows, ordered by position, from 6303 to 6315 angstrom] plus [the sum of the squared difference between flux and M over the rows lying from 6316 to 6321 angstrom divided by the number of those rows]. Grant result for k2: 0.0171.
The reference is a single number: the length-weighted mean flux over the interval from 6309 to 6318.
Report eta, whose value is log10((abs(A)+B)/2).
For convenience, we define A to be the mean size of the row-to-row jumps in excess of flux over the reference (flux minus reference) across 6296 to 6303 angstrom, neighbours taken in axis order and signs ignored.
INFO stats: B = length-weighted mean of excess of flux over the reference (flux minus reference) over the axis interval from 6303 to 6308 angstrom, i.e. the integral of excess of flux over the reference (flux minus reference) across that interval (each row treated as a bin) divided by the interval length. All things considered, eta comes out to -1.0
